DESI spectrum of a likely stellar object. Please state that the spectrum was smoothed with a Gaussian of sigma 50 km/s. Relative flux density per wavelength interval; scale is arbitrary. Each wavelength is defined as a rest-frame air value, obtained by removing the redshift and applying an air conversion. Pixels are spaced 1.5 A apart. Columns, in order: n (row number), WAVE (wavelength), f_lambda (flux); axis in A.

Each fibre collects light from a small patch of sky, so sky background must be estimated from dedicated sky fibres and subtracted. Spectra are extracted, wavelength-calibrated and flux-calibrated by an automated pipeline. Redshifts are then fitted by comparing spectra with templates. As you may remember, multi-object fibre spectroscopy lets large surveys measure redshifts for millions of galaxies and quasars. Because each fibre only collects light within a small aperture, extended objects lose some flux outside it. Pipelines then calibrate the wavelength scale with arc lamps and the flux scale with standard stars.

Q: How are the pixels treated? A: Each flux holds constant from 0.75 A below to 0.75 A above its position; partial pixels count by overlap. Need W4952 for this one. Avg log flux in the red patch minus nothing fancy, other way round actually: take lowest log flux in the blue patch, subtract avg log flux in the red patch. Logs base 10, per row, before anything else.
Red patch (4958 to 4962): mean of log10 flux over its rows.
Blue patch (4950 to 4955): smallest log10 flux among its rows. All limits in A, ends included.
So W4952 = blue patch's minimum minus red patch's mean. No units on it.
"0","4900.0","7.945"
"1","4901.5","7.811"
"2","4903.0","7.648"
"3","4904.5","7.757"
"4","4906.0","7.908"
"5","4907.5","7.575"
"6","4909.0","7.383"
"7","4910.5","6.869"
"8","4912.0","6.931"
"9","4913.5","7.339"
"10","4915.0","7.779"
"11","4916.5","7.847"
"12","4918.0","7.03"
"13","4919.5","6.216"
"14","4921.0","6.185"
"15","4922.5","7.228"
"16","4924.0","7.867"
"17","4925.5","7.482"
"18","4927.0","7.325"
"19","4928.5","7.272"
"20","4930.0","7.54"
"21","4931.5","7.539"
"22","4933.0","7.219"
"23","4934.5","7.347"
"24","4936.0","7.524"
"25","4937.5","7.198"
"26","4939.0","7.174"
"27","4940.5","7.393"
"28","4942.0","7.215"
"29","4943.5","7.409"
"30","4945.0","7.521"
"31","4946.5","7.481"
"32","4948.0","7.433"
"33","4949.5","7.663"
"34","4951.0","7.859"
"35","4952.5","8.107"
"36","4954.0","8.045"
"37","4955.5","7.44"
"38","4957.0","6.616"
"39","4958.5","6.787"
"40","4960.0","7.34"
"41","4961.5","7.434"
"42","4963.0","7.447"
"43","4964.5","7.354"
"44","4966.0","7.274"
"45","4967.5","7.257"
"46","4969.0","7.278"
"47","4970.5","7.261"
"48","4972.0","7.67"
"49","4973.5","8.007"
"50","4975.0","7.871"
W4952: 0.039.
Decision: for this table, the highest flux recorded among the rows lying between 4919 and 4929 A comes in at 7.867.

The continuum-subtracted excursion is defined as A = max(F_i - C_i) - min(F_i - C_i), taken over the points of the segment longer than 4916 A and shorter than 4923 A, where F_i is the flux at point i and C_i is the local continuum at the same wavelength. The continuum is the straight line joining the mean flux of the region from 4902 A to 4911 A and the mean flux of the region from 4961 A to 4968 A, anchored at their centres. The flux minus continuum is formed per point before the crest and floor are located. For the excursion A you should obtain 1.6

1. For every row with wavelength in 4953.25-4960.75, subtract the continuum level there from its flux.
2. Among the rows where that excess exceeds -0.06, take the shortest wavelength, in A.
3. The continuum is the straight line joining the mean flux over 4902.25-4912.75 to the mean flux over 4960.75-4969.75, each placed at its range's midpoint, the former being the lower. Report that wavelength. 4954.0 A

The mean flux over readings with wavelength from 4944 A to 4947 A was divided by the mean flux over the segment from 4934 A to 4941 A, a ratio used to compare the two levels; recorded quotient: 1.02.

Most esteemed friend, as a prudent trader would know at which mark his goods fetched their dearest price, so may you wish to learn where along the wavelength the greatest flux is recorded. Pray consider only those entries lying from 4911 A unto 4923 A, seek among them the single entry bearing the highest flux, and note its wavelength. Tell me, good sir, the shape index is 4916.5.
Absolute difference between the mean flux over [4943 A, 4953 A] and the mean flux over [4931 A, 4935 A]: 0.3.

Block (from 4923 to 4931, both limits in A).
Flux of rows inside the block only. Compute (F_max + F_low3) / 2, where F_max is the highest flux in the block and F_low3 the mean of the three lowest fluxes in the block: 7.61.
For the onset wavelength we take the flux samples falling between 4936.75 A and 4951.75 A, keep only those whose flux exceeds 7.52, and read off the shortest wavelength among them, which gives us 4945.0 A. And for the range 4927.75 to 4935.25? 4930.0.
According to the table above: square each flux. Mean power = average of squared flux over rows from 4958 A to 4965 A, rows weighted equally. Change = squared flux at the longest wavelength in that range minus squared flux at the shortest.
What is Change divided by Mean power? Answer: 0.15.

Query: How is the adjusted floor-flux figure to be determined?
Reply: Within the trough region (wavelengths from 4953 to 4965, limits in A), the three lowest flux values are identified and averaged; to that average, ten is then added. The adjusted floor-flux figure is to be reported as 16.9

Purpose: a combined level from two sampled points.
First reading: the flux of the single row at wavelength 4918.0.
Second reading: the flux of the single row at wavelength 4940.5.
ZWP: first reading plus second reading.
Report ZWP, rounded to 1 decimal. 14.4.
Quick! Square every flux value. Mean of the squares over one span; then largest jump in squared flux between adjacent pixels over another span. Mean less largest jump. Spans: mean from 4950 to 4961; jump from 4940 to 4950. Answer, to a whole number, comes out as 52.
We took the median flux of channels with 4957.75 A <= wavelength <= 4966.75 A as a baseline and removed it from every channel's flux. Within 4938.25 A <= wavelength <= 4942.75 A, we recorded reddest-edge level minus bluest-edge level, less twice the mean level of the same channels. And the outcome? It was 0.21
